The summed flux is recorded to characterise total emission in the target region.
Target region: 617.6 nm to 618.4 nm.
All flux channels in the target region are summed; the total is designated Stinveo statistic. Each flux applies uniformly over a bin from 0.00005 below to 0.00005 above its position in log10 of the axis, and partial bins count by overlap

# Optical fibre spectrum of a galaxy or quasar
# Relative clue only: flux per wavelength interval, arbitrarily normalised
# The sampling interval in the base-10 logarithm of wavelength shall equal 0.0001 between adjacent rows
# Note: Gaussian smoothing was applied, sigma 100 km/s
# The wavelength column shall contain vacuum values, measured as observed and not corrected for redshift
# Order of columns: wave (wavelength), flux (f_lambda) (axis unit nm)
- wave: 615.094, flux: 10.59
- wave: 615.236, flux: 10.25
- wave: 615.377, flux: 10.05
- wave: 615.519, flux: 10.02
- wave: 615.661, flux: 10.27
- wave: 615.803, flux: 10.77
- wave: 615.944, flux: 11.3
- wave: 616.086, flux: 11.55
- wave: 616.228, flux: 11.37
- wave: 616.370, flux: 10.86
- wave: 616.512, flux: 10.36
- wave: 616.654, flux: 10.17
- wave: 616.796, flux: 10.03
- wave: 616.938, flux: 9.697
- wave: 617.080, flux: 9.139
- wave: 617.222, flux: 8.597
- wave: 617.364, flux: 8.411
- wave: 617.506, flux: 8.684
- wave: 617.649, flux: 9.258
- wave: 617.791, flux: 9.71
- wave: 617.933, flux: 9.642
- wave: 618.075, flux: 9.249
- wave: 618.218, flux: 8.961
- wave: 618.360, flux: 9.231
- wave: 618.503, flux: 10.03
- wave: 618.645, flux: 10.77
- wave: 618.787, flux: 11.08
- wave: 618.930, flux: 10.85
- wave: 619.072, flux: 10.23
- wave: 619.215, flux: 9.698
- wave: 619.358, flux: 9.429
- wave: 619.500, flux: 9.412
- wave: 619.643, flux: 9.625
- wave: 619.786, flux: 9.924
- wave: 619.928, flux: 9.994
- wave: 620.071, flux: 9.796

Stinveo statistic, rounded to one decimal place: 56.1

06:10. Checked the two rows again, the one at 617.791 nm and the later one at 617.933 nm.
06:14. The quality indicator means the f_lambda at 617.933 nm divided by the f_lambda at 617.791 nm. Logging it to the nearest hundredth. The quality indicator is 0.99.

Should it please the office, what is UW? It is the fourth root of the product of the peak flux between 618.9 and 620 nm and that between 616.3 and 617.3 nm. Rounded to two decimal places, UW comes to 3.29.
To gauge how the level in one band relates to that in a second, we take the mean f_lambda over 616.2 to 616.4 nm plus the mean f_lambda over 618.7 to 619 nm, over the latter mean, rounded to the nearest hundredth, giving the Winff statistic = 2.01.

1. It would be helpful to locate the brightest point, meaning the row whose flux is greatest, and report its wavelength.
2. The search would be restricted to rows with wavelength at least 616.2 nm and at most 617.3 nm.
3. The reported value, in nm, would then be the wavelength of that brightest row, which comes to 616.228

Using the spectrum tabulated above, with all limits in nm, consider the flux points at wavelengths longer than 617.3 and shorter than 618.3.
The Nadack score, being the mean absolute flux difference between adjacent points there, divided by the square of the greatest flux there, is 0.0036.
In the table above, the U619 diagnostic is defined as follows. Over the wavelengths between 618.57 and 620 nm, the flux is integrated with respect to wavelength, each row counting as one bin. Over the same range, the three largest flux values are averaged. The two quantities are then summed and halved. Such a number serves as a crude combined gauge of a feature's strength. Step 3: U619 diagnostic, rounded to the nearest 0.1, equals 12.7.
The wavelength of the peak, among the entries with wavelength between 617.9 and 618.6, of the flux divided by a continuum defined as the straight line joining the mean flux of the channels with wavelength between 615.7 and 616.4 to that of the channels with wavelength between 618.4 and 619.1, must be 618.503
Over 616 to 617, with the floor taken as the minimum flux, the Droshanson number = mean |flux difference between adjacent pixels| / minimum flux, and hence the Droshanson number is 0.032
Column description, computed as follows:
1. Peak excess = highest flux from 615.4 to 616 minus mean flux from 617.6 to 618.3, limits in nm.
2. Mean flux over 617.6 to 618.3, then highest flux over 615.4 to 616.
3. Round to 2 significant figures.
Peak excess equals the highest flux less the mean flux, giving 1.9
